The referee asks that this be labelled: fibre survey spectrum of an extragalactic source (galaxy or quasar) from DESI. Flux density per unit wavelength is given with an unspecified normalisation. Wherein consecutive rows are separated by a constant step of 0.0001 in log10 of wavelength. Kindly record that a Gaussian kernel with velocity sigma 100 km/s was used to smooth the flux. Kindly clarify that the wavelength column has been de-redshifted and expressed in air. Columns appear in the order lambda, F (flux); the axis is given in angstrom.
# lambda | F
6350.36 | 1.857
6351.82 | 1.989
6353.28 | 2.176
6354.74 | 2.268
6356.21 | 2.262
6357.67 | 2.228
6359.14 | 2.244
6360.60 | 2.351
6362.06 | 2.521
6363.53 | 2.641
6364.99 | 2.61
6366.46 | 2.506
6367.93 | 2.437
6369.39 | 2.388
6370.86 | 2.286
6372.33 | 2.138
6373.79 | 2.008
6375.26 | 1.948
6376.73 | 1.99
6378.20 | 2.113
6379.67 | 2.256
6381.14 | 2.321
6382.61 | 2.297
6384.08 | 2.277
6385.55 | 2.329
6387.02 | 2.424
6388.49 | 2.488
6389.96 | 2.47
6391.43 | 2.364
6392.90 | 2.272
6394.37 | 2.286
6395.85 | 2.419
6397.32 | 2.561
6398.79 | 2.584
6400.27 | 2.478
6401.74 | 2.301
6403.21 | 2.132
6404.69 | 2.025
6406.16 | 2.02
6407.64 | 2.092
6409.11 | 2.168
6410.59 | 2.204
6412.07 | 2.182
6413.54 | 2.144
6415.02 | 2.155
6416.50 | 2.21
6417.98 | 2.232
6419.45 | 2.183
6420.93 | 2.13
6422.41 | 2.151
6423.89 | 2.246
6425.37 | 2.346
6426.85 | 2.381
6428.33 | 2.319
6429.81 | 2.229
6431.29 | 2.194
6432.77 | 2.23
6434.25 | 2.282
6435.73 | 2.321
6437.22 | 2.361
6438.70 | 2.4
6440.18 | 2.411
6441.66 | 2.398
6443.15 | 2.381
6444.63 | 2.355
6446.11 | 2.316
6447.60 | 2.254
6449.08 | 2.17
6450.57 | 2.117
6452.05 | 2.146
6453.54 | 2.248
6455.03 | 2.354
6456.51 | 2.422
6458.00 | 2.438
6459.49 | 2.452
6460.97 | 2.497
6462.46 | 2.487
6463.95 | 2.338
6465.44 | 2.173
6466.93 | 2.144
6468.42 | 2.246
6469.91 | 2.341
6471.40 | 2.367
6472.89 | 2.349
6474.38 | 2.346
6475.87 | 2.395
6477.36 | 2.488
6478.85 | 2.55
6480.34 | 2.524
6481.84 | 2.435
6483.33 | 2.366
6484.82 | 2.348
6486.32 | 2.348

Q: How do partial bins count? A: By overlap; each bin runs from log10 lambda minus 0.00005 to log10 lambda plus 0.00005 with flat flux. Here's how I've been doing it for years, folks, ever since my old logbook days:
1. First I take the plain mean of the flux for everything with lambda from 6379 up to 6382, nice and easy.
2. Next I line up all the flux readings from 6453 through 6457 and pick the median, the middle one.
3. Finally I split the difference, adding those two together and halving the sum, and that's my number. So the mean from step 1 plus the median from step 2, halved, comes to 2.32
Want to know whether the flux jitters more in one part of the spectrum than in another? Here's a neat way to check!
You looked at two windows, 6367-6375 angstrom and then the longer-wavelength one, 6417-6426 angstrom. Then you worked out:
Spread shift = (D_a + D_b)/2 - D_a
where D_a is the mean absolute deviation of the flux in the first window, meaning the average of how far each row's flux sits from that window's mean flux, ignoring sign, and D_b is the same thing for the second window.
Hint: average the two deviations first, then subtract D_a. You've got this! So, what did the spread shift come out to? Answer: -0.04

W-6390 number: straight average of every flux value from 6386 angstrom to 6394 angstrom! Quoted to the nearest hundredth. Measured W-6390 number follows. 2.40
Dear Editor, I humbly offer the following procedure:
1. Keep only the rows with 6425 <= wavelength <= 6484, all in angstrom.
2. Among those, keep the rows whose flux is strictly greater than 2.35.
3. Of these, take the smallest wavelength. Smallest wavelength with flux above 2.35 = 6426.85 angstrom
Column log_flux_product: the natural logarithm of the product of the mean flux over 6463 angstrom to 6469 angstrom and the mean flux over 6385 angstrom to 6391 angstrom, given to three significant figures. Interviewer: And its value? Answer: 1.69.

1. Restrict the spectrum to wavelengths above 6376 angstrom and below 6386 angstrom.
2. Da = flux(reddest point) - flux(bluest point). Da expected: 0.3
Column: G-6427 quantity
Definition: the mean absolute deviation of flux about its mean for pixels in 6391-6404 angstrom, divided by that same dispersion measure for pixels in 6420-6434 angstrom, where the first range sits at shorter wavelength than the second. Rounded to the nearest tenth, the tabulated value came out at 1.8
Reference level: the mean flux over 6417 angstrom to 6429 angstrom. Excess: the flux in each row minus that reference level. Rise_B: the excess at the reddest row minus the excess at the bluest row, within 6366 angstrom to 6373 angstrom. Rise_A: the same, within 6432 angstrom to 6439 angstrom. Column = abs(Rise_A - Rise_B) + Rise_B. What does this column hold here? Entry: 0.2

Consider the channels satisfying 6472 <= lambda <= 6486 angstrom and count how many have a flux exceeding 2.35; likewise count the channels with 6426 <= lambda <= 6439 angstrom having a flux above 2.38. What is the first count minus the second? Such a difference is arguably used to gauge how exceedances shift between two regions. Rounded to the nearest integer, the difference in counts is 4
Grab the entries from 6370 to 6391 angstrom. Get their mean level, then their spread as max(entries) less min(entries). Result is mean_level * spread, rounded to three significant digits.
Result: 1.21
